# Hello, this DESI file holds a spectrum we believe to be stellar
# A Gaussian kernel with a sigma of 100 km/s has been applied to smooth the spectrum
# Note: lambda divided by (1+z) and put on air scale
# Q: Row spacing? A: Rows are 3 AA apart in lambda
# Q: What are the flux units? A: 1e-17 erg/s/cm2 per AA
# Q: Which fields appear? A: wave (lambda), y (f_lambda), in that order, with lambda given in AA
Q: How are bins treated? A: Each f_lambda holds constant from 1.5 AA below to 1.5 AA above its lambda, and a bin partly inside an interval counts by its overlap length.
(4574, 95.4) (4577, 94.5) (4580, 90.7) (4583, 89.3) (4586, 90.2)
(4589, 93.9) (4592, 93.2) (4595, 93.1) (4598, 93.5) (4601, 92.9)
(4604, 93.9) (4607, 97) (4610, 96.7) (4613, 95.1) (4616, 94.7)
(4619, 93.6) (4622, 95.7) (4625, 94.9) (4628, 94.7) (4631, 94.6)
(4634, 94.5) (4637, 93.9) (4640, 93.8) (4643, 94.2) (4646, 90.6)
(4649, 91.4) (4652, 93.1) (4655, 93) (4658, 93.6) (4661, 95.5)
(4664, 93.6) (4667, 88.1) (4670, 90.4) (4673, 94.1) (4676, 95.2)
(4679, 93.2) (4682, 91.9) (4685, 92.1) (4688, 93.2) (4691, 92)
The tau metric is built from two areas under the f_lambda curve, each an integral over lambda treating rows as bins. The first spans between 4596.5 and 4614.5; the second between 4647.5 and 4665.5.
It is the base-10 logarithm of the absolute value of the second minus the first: 1.43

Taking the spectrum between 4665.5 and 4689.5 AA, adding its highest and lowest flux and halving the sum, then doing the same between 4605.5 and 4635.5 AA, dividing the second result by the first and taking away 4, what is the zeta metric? -2.96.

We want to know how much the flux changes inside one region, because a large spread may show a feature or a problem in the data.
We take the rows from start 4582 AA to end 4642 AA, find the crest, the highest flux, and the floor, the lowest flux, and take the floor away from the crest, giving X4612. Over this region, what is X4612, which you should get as 8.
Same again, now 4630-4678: 7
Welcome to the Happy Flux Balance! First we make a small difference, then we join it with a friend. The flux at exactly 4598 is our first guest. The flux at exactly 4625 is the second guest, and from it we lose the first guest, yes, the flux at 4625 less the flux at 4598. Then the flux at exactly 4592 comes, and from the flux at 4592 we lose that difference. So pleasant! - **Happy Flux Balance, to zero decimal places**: 92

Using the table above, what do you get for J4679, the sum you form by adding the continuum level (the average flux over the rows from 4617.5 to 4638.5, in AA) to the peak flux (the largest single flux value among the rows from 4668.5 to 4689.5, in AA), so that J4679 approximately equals 189.8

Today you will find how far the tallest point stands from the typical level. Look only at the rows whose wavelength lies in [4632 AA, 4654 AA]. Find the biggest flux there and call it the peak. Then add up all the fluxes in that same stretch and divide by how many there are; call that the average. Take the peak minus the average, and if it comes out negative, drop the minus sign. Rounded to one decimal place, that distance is 1.4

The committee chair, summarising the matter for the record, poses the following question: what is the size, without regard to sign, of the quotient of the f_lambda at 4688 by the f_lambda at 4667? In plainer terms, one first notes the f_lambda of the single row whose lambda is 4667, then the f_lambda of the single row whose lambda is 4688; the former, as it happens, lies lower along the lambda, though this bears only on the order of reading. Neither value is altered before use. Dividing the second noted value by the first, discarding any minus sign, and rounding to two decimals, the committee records 1.06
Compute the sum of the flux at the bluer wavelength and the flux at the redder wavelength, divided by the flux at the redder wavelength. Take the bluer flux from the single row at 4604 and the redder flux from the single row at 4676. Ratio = 1.99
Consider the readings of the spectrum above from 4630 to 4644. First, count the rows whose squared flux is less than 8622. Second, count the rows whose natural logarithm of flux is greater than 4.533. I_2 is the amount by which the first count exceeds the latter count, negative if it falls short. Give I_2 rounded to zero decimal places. -5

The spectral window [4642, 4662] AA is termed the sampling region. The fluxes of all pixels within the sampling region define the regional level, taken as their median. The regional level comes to 93.1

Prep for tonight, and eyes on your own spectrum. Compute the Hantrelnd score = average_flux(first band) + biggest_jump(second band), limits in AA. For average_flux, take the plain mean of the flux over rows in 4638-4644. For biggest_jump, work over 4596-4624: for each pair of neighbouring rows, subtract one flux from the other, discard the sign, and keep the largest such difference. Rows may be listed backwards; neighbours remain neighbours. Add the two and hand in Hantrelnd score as 97.1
